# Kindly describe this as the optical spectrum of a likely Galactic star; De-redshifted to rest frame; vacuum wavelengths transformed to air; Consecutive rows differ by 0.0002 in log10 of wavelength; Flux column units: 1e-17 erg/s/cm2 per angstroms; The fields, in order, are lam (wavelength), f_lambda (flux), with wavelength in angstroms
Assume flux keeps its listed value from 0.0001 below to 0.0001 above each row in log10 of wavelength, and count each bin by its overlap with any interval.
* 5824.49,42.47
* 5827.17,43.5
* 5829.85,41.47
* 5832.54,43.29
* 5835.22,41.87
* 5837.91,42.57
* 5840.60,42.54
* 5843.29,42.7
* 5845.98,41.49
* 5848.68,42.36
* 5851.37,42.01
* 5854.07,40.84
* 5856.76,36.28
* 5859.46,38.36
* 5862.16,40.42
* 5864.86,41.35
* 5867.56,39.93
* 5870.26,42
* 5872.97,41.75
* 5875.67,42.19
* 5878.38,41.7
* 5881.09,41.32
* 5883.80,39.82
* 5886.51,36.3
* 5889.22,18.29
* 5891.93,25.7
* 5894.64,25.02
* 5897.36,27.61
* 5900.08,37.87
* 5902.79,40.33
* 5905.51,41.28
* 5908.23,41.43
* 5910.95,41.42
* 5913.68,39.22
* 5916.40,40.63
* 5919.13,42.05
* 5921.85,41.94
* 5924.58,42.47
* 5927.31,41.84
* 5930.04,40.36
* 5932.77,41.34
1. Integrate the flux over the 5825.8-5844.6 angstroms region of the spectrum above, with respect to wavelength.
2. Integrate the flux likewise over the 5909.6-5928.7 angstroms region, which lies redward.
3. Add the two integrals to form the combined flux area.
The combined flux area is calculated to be 1590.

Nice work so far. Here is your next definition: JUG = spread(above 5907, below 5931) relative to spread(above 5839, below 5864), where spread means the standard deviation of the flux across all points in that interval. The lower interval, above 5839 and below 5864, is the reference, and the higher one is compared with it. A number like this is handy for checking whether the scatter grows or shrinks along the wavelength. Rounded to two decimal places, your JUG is 0.47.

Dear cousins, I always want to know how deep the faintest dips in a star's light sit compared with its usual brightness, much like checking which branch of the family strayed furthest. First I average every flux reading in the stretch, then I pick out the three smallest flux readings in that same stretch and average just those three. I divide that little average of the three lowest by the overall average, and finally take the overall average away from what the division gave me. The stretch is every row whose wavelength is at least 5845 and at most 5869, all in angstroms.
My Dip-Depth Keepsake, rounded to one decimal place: -39.4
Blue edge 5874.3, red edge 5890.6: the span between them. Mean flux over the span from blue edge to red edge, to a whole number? 37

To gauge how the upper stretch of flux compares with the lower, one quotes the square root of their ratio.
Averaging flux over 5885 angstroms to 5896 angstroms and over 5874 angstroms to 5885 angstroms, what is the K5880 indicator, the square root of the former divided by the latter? 0.80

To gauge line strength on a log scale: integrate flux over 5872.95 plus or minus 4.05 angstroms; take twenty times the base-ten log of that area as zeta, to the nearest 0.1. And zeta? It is 50.6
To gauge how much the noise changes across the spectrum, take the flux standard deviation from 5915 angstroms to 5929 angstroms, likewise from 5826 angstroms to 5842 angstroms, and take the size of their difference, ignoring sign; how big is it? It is 0.1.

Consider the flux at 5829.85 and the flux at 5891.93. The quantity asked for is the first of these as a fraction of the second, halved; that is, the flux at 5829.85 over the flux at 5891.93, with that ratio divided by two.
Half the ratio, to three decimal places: 0.807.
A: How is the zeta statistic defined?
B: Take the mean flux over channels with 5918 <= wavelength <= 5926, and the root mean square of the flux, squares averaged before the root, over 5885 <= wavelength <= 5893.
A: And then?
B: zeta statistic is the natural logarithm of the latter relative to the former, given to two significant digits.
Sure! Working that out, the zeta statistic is -0.42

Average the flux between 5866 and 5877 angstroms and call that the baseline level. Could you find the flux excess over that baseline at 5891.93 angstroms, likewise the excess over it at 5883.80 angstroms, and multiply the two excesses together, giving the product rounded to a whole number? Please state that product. 26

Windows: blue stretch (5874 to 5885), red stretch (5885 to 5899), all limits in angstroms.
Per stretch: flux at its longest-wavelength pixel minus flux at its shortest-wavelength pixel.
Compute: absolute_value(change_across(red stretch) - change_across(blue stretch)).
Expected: 6.3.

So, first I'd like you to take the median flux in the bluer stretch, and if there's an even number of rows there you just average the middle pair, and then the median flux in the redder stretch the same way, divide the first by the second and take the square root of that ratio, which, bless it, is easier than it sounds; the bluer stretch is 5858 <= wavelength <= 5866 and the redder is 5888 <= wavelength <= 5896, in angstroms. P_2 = 1.27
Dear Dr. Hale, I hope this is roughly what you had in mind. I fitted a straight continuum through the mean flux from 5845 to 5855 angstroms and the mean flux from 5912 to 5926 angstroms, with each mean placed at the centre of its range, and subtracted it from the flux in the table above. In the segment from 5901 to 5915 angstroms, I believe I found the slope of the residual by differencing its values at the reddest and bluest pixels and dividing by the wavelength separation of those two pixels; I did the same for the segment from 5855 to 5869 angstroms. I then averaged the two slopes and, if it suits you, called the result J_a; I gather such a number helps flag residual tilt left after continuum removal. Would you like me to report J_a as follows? 0.1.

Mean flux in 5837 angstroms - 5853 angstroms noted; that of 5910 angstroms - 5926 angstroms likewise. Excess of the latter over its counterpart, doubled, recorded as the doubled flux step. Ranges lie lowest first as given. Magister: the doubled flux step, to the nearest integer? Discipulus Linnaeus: -2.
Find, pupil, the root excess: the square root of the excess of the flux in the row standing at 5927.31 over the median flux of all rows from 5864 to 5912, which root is 1.02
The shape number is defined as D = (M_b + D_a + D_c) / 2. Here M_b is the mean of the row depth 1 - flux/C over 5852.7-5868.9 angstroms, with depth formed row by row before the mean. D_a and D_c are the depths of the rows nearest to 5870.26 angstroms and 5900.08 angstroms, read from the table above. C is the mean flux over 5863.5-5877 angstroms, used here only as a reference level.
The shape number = 0.06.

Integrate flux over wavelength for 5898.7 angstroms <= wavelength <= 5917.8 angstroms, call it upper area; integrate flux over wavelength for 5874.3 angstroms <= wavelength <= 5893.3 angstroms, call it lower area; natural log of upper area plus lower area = 7.27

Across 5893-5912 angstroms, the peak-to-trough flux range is 16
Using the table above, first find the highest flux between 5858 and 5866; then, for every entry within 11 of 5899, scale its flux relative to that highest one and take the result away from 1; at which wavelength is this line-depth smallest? 5908.23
